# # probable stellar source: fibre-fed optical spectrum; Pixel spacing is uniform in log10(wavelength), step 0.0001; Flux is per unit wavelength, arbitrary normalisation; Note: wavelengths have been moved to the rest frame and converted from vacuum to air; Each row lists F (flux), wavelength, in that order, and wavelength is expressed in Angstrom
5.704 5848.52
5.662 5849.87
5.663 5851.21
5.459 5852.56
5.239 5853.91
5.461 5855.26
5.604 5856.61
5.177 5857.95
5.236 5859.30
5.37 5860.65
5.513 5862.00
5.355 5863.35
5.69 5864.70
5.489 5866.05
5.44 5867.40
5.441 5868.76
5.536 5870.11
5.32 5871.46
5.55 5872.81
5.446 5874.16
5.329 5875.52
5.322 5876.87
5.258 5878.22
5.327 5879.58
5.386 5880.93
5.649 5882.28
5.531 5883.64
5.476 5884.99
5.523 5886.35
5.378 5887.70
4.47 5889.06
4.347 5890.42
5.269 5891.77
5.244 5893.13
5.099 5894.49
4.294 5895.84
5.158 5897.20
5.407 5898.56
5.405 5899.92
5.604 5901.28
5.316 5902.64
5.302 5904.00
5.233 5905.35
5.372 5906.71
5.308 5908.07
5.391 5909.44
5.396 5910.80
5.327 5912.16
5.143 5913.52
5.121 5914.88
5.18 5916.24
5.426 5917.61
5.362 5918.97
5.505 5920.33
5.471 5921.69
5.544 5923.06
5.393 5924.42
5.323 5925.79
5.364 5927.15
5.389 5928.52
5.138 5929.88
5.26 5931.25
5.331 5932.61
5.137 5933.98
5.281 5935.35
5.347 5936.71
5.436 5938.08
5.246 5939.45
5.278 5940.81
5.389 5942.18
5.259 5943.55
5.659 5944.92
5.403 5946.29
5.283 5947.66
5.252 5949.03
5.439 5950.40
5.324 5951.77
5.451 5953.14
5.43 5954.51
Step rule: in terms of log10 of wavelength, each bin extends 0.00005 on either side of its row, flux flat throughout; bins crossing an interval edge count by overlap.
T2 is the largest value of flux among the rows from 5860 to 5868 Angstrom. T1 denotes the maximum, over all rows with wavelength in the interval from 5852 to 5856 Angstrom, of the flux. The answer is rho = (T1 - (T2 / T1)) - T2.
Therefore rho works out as -1.27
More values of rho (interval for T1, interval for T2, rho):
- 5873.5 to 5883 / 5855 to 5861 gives -0.95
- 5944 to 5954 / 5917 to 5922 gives -0.82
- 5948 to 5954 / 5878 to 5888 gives -1.23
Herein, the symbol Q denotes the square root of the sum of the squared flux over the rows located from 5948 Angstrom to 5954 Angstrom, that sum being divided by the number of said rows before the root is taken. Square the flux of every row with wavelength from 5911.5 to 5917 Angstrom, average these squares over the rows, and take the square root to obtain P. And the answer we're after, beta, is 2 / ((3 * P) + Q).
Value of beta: 0.0955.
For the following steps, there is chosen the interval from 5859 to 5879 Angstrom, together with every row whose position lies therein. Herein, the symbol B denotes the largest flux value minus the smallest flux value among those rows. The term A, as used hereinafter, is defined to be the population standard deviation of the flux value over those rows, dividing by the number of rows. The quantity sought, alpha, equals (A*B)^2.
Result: 0.003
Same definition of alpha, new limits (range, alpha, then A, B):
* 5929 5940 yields 0.001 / 0.10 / 0.3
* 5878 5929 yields 0.160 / 0.30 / 1.4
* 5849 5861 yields 0.007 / 0.18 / 0.5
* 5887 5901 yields 0.228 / 0.43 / 1.1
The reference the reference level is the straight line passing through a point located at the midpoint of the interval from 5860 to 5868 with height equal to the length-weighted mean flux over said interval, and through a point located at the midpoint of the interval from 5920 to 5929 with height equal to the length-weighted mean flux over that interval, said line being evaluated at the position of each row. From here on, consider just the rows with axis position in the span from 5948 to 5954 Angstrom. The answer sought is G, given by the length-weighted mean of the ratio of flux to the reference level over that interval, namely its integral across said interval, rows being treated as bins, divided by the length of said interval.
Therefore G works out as 0.99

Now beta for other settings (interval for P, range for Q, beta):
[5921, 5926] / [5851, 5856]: 0.0919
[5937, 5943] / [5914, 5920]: 0.0940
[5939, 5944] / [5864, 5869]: 0.0935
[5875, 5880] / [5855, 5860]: 0.0939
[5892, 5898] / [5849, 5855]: 0.0980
